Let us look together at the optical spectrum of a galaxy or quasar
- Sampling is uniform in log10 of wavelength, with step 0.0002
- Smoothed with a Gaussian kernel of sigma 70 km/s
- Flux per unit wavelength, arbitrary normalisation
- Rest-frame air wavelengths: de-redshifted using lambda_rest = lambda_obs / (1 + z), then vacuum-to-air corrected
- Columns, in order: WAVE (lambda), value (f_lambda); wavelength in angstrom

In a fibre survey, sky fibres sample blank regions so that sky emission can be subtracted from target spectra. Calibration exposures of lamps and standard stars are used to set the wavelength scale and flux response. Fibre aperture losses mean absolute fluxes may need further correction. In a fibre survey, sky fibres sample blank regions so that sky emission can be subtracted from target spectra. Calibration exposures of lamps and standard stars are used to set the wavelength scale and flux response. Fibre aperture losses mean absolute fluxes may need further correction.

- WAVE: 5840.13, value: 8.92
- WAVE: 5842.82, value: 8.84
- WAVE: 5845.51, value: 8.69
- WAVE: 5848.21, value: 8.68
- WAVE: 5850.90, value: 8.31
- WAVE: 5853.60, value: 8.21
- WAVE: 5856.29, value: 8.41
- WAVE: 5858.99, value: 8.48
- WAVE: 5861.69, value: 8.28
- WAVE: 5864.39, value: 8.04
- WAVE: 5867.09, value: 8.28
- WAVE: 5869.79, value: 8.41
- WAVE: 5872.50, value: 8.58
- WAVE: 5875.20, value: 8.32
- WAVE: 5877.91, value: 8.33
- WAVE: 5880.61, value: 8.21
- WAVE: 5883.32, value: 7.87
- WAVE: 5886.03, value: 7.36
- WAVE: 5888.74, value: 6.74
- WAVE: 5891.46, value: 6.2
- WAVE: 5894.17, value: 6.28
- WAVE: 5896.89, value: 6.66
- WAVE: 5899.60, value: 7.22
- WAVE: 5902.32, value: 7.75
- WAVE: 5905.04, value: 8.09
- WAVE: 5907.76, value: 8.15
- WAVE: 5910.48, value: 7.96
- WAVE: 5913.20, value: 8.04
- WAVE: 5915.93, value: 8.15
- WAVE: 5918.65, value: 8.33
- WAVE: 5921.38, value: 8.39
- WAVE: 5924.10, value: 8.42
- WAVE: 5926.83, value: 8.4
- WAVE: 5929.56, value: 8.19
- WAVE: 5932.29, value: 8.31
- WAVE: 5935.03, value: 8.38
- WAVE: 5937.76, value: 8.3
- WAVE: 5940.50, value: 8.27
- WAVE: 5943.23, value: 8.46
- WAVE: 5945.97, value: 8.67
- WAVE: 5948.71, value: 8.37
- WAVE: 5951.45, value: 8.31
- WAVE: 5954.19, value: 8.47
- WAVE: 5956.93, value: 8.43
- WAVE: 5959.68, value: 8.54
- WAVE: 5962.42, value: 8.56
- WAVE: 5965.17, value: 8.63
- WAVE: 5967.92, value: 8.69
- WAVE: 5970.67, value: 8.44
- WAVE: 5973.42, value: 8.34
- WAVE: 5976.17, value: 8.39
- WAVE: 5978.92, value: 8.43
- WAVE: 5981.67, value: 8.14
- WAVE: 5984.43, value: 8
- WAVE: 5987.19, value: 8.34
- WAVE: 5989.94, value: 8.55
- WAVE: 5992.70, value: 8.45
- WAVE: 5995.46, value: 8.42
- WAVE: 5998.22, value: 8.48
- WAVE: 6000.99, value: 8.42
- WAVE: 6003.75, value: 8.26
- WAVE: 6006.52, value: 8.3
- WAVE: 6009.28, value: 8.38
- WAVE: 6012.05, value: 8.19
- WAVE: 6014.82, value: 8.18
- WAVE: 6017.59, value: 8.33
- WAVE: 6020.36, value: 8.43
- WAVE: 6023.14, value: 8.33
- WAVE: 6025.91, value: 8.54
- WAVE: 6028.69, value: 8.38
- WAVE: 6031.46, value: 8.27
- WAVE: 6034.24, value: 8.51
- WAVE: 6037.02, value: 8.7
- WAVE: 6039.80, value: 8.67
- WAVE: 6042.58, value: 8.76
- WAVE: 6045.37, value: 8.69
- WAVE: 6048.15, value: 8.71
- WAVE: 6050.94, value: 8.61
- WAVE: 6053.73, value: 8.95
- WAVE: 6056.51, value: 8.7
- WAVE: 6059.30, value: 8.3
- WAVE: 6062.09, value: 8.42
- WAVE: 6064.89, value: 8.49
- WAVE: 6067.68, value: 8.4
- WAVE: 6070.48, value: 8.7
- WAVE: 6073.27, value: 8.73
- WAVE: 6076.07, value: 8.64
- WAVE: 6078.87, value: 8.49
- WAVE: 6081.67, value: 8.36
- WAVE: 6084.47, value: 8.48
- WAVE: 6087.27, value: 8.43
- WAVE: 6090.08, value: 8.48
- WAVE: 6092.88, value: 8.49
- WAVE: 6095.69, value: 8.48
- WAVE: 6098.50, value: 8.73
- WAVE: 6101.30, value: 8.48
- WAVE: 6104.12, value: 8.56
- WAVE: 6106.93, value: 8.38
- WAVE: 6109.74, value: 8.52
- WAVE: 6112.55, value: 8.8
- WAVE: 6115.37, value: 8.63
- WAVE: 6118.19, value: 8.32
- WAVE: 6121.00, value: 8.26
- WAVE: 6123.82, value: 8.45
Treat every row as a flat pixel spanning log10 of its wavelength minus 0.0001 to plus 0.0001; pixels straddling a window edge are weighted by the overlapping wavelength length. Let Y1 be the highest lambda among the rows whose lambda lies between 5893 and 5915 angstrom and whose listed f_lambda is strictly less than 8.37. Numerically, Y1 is 5913.20 angstrom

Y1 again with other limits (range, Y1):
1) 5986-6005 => 6003.75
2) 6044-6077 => 6059.30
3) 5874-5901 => 5899.60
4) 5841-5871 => 5867.09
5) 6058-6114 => 6081.67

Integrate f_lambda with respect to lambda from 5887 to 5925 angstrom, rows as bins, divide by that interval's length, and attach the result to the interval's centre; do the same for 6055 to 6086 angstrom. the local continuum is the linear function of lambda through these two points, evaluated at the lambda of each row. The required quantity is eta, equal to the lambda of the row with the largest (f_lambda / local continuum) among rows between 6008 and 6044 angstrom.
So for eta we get 6042.58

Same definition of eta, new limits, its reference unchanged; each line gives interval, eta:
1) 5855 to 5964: 5872.50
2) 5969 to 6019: 5970.67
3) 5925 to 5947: 5945.97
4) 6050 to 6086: 6053.73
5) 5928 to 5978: 5945.97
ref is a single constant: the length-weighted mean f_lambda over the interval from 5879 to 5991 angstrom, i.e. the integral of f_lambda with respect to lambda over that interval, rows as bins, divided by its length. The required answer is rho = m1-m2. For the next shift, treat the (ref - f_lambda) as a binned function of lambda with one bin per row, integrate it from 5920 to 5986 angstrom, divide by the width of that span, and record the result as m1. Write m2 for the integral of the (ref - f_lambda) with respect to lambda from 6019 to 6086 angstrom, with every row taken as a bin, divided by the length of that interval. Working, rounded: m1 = -0.31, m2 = -0.47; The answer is 0.2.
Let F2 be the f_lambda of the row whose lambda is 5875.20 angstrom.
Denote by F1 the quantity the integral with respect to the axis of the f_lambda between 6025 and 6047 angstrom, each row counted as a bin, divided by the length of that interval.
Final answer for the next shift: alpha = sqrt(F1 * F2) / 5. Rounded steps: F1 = 8.57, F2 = 8.32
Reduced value 1.69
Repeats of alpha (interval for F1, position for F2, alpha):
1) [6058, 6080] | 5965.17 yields 1.72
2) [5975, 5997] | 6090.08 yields 1.68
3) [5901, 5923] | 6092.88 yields 1.66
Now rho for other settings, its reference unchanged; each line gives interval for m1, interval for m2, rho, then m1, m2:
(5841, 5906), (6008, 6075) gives 0.6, 0.15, -0.43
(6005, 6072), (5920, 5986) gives -0.1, -0.41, -0.31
